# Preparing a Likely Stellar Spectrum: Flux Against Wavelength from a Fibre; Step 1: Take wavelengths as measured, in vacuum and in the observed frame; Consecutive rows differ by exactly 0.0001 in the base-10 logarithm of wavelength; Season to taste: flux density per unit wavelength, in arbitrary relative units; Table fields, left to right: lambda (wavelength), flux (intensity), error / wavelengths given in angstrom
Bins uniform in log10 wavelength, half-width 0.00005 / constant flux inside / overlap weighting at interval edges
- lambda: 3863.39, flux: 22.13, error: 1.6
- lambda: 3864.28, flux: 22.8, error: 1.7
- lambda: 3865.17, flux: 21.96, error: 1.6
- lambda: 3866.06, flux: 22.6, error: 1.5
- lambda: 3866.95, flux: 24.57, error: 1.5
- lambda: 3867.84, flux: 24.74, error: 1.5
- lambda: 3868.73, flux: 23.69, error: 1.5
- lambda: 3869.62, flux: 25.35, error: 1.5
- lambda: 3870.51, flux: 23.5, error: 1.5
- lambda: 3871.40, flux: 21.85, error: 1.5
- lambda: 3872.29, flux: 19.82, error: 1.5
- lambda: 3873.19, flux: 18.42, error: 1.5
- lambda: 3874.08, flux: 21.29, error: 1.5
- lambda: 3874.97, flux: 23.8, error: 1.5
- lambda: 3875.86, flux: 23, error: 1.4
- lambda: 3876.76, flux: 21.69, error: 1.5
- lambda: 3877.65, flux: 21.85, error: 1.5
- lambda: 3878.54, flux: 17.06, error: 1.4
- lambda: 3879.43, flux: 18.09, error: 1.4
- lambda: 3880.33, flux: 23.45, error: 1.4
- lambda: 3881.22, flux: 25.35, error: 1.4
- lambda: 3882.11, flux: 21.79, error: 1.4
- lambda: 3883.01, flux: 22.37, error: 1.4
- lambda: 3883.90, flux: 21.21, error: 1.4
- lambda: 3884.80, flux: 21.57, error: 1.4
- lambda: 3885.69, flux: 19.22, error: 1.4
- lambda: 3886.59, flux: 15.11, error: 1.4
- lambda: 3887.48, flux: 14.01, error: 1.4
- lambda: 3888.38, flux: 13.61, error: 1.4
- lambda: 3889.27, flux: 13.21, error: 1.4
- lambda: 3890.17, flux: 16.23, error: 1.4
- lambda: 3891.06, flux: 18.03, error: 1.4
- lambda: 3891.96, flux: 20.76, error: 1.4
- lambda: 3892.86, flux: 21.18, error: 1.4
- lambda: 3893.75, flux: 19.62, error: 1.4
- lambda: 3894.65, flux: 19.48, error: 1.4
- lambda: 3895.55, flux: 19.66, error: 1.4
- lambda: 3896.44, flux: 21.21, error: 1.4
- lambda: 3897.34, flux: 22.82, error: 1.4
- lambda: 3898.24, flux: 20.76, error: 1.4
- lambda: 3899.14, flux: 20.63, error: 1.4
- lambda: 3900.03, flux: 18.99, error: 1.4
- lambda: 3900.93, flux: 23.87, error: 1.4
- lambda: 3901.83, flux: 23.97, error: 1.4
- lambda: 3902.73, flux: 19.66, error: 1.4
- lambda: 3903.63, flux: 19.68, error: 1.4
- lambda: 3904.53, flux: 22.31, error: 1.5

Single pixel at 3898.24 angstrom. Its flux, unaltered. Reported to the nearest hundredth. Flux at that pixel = 20.76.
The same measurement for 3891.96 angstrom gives 20.76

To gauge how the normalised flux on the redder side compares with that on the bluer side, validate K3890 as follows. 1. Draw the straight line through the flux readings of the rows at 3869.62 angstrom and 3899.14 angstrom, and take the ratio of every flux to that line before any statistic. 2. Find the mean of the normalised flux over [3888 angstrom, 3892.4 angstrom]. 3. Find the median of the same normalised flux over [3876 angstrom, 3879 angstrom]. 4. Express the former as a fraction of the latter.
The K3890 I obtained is 0.83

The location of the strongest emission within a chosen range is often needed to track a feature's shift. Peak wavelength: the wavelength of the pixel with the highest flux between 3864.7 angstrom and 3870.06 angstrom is 3869.62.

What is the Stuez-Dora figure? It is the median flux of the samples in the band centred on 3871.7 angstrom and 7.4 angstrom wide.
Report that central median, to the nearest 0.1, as 22.7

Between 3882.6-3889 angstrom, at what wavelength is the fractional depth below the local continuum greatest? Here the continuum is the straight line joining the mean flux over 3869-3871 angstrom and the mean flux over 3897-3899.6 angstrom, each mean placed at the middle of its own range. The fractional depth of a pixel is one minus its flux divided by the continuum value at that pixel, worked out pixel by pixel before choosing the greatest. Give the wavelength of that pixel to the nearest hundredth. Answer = 3888.38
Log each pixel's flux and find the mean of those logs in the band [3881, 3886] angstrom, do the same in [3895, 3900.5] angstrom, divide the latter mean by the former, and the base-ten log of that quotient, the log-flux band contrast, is -0.008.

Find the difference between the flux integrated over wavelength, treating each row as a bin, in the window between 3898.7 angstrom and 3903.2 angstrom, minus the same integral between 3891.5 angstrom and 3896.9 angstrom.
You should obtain -13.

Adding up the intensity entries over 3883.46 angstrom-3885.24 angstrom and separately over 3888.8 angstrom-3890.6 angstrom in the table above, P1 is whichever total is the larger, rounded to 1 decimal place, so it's 42.8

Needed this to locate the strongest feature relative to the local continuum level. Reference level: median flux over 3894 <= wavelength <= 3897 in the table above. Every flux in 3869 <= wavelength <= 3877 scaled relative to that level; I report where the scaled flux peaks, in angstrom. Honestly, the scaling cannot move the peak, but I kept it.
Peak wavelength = 3869.62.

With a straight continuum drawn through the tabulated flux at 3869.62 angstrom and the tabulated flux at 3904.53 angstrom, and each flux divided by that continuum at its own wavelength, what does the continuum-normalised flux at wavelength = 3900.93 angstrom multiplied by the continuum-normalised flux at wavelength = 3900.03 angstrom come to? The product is 0.88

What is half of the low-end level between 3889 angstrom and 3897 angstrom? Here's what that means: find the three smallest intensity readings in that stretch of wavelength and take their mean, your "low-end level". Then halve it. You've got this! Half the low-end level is 7.9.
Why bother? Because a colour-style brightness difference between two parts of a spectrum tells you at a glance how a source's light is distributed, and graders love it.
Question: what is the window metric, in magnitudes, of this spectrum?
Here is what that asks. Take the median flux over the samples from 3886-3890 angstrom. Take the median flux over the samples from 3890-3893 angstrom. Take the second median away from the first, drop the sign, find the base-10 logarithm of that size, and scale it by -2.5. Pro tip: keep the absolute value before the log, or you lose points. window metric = -1.9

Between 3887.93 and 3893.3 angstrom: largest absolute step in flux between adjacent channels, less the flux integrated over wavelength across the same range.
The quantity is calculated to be -89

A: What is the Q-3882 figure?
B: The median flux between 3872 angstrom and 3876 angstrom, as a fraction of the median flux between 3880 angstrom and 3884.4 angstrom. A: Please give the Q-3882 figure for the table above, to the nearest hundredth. 0.95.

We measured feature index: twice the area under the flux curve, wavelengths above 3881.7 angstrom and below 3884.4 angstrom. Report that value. 117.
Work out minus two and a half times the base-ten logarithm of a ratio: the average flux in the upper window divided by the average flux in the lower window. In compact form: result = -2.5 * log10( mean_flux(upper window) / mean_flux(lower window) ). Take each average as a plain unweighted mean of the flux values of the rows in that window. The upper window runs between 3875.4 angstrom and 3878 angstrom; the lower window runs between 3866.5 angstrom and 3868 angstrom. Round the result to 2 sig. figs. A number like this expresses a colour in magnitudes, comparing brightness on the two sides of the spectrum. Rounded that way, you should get 0.11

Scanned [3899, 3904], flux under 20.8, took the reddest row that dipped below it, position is 3903.63 angstrom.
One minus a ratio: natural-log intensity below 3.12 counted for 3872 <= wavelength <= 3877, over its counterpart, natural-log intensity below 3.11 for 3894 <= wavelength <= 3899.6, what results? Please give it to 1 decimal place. 0.2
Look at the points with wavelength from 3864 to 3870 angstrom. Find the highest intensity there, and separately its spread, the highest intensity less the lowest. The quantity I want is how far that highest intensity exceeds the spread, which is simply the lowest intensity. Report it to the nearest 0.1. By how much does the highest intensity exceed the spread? 22.0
